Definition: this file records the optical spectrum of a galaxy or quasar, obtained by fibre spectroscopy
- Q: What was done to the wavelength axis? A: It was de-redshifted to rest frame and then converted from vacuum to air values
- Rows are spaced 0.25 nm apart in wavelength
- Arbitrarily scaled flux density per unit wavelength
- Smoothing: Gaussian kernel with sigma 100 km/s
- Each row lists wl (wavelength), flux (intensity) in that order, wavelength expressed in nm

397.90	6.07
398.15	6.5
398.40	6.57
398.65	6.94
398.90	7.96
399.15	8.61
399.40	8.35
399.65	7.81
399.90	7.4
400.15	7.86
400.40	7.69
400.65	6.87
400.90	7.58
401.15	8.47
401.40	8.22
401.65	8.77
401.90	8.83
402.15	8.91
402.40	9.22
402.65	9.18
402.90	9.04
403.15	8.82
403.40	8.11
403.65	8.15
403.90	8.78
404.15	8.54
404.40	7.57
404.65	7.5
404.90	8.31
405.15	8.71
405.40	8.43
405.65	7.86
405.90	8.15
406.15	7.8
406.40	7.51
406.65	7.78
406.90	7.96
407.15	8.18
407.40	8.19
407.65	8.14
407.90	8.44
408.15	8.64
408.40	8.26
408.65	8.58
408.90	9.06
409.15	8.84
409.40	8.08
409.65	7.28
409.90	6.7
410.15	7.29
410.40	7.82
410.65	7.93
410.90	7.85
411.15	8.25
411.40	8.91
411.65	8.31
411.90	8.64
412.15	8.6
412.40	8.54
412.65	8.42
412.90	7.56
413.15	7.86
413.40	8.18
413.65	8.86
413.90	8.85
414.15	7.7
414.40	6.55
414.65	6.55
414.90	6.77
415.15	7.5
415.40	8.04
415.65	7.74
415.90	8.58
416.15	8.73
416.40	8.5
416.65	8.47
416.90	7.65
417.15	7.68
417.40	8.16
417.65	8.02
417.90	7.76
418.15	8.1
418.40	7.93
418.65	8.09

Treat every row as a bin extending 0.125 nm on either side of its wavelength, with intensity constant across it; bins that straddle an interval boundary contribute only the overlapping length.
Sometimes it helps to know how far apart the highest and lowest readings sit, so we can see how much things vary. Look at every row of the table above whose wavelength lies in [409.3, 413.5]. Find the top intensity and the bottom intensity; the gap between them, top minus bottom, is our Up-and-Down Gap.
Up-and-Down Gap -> 2.2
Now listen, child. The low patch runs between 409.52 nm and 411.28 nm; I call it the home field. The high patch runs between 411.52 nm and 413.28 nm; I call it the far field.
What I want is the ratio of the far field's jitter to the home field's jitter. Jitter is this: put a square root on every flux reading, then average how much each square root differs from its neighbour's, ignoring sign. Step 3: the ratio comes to 0.71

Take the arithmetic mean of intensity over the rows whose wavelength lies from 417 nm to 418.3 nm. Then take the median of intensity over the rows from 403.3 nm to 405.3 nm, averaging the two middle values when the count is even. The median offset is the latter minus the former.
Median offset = 0.3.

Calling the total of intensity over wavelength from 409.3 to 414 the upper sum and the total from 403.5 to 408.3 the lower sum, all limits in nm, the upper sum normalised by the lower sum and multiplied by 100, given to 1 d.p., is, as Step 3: 99.5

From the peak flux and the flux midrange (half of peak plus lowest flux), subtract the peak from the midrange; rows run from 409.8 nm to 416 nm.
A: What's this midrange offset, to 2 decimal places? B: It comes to -1.18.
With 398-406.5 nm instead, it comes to -1.36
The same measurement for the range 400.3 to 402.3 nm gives -1.02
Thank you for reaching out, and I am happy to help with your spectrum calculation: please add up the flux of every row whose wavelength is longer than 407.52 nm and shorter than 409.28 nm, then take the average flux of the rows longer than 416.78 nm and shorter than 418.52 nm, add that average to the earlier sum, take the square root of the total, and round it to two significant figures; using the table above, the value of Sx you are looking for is 8.2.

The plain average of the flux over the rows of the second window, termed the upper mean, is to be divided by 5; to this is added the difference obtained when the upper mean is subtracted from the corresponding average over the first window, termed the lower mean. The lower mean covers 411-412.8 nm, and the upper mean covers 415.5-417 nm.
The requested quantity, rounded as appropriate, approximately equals 1.9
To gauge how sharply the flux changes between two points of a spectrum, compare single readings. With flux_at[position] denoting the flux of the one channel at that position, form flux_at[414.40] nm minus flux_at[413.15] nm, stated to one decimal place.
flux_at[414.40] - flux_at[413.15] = -1.3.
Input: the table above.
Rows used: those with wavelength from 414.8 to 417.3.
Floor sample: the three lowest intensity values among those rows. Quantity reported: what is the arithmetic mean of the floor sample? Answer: 7.31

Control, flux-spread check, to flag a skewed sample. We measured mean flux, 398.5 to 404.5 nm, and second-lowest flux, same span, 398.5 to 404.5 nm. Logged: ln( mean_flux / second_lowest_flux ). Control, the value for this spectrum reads 0.171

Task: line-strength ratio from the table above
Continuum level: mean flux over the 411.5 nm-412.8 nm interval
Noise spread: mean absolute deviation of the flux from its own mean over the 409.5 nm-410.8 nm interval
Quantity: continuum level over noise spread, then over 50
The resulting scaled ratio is 0.45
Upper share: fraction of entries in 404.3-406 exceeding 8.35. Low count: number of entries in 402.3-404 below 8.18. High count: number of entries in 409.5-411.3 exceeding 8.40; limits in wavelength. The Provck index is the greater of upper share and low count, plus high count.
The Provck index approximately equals 2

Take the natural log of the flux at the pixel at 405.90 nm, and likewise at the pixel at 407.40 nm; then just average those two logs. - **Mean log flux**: 2.10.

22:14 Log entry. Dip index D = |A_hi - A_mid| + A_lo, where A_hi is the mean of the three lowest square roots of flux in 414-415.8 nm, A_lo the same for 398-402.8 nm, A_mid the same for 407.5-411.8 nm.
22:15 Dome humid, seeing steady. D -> 2.67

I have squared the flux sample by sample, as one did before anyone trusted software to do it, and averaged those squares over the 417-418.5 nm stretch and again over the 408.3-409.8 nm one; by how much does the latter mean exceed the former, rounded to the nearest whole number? 7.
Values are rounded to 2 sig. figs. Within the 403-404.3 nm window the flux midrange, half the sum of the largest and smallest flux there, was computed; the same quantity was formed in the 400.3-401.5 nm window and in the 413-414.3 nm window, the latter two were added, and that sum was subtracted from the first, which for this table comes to -7.5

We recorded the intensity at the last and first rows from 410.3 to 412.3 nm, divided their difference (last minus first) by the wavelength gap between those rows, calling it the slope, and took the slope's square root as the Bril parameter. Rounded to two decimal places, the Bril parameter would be 0.67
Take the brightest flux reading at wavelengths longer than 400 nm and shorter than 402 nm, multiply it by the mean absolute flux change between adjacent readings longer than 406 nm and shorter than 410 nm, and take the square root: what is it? 1.73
